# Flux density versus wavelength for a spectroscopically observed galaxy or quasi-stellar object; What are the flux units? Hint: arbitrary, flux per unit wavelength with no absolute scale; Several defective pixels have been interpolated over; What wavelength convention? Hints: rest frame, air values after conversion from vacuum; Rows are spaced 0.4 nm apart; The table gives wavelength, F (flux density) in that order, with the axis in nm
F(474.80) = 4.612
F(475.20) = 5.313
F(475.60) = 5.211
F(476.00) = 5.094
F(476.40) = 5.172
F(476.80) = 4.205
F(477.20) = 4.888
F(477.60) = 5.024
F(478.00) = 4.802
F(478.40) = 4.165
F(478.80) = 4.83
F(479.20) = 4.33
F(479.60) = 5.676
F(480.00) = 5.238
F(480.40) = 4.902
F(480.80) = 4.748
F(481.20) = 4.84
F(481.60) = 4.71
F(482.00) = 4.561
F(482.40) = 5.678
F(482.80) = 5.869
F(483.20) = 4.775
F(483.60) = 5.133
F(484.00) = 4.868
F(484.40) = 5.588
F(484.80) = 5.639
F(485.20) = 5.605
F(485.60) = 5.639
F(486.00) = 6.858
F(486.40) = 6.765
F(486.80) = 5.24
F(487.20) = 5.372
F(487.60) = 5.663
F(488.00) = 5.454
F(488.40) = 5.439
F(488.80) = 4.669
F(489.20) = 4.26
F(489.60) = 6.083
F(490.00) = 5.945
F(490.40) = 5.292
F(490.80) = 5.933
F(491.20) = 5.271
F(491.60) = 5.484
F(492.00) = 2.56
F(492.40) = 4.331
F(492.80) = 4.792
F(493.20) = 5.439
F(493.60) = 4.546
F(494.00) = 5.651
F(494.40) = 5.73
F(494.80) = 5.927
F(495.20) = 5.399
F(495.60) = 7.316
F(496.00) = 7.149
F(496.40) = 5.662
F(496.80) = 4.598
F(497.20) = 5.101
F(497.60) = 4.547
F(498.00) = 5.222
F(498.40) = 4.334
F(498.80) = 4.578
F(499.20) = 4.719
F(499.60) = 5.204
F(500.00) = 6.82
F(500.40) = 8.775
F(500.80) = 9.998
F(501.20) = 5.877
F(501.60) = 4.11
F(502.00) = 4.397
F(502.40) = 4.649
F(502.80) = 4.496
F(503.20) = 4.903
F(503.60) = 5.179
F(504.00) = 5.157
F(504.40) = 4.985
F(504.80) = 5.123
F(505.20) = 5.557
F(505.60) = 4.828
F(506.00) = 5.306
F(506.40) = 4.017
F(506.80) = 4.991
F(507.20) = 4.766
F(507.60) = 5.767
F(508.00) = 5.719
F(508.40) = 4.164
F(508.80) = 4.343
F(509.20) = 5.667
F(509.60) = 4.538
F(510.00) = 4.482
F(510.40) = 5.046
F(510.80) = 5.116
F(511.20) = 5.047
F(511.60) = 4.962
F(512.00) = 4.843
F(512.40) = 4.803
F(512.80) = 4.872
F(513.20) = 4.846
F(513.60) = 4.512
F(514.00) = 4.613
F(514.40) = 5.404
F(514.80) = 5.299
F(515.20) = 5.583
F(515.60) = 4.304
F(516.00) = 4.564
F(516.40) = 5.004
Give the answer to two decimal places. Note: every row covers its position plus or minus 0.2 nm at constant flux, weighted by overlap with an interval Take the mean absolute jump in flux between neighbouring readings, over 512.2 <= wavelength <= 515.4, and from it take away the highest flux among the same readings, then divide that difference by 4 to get -1.33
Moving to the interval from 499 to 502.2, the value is -2.09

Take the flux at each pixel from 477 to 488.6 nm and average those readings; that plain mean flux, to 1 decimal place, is 5.3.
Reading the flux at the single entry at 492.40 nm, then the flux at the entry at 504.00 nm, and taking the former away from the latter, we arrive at 0.8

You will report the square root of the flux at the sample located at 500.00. 2.61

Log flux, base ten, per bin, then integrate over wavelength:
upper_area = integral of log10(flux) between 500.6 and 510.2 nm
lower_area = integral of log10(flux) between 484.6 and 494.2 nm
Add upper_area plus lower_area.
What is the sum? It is 13.6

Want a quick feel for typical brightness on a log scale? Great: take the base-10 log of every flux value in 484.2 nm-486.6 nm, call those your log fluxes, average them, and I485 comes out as 0.78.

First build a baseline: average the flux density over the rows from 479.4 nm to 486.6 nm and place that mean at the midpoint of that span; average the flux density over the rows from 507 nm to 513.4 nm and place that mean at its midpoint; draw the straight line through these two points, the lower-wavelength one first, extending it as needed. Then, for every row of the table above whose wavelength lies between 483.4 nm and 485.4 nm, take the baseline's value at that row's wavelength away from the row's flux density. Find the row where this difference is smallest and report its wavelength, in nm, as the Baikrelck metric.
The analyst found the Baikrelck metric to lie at 484.00 nm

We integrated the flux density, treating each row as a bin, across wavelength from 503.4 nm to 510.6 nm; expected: 36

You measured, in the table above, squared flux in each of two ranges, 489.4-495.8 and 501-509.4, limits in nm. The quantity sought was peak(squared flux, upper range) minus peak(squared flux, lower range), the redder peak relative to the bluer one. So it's -19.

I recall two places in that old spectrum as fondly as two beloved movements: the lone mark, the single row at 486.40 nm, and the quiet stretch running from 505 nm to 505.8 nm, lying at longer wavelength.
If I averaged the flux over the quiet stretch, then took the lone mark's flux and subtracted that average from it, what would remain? 1.6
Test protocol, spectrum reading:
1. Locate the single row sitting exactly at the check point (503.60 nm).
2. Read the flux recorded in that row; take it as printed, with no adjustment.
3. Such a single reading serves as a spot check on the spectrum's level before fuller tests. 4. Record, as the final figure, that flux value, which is 5.179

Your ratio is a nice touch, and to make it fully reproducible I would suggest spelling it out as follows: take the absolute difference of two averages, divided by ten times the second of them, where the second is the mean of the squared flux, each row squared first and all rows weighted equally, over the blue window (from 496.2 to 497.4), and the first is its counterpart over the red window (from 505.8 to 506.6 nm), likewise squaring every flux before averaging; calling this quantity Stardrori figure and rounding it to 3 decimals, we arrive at 0.016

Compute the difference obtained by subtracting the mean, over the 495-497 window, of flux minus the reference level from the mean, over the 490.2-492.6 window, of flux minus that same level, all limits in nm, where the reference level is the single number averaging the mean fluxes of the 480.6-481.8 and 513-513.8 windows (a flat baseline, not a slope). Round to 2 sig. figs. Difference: -1.2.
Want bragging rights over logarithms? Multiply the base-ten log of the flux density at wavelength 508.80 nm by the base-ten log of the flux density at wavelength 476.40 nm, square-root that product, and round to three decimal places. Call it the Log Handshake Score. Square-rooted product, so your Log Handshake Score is 0.675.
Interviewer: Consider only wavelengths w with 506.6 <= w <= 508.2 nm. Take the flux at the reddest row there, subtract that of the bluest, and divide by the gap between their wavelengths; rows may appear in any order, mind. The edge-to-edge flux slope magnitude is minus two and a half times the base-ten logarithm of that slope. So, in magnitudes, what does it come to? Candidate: 0.54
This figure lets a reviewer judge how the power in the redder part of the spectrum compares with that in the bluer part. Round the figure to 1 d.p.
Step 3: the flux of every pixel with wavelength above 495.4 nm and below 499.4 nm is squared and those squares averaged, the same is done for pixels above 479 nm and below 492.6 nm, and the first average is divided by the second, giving 1.0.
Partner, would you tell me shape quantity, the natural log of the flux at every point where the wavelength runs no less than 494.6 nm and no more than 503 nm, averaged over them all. 1.70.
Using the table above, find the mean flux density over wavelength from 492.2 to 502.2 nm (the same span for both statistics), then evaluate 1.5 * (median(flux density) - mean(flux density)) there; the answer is -0.58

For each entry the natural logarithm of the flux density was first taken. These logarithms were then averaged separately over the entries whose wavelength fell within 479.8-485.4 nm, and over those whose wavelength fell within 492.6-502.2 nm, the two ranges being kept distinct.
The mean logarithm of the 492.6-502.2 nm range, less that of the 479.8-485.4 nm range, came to 0.071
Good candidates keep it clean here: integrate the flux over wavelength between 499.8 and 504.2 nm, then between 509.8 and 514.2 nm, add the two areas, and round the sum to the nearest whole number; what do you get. 47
